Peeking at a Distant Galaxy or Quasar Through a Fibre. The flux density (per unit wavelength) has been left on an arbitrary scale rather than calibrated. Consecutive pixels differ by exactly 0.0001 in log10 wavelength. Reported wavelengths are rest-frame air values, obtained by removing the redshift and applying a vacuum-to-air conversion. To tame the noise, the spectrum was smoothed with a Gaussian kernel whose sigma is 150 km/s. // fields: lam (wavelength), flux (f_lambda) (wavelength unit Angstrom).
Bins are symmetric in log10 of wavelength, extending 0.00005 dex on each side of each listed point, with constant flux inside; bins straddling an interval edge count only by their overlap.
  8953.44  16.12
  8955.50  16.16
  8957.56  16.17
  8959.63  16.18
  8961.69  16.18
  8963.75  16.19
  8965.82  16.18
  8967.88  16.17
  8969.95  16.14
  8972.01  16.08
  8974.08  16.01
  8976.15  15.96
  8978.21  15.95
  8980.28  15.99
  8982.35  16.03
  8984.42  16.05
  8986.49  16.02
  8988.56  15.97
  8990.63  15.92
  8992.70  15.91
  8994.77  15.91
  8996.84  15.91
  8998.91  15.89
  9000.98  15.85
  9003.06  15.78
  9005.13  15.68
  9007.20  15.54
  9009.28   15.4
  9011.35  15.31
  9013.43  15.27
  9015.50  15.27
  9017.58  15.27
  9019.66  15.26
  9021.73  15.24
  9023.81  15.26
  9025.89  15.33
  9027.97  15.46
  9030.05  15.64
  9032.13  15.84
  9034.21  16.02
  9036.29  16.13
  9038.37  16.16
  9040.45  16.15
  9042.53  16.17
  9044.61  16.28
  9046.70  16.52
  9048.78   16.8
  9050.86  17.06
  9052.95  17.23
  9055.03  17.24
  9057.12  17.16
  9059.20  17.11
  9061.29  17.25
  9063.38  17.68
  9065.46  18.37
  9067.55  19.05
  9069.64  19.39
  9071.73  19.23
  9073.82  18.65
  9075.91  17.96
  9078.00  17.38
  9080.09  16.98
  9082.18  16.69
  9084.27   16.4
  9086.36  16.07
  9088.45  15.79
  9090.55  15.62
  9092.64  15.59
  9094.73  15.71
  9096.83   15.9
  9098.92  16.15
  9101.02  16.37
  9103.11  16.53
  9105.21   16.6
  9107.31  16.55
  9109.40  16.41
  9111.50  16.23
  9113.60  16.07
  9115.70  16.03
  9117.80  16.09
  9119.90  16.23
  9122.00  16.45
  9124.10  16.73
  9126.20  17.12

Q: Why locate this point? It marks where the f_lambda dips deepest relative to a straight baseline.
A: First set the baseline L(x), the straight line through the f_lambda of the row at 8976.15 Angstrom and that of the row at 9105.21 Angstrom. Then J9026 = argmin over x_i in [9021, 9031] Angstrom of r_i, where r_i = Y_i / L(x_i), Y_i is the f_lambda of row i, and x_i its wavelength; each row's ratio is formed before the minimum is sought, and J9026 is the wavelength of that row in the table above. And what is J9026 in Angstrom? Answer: 9021.73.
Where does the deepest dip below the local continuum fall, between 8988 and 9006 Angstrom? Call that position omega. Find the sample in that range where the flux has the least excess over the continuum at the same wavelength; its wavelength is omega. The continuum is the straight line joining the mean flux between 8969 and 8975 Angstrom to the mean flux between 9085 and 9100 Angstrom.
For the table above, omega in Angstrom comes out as 9005.13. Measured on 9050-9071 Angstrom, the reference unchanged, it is 9050.86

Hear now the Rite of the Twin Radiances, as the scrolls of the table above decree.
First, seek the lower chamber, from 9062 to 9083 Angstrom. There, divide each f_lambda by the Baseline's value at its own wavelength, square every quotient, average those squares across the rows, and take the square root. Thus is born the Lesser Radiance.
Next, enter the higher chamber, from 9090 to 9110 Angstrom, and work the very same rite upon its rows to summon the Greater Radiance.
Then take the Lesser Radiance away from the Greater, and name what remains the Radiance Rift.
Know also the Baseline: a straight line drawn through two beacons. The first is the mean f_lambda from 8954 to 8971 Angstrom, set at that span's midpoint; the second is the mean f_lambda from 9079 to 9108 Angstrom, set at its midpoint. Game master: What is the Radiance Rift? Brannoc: -0.12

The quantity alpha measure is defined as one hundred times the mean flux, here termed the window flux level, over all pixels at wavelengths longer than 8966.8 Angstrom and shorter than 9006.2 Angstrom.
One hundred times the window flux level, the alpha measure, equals 1596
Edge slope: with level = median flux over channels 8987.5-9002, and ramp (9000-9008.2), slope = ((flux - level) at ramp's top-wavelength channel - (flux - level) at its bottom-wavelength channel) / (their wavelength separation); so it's -0.05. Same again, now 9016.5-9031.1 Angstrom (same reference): 0.03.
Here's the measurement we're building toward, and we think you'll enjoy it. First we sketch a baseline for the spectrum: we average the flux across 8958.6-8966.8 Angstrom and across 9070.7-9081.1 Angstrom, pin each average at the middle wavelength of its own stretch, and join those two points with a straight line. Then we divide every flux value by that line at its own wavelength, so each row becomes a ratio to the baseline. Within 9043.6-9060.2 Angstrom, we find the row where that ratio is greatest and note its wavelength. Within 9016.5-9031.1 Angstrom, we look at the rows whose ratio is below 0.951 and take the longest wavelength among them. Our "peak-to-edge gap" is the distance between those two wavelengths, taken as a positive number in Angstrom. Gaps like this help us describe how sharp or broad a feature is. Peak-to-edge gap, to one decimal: 22.9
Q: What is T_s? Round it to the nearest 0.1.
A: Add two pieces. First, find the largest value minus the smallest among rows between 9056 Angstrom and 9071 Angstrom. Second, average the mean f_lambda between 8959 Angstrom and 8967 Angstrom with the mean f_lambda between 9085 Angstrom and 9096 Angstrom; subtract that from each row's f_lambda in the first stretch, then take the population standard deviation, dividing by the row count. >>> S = 3.2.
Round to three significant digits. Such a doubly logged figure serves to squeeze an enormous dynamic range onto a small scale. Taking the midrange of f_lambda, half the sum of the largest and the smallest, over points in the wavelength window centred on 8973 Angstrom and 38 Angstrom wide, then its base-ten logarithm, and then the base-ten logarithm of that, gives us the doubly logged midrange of 0.0812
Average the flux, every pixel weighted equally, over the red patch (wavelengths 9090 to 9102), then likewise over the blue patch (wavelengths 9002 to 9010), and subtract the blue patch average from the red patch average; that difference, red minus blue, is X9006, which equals 0.3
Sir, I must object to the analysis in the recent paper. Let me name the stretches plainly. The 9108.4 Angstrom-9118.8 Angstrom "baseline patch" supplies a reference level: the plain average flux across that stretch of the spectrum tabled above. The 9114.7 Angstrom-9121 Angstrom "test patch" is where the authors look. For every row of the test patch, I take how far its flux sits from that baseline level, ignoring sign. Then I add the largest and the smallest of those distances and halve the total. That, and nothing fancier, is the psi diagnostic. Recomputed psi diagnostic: 0.10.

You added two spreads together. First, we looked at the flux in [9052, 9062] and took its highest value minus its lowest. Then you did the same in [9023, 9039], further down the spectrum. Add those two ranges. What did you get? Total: 1.04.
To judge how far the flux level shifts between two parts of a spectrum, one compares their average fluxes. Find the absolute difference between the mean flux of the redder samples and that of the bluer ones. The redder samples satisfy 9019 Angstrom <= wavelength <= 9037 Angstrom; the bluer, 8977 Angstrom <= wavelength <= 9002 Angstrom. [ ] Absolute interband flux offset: 0.4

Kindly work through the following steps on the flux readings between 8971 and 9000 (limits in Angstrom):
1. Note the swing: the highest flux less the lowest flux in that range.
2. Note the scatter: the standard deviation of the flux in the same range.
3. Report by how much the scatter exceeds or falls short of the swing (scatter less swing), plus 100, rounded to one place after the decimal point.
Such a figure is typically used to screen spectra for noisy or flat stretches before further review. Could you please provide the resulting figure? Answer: 99.9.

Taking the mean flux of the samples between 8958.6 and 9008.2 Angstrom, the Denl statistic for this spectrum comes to 16.0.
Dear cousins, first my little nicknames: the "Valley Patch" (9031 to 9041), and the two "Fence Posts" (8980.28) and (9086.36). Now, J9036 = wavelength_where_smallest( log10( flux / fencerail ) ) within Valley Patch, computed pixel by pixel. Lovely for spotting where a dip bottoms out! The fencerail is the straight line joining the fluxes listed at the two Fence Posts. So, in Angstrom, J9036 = 9032.13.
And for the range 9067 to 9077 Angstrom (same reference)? 9075.91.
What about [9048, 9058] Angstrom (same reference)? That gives 9048.78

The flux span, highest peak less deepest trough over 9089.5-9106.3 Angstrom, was 1.0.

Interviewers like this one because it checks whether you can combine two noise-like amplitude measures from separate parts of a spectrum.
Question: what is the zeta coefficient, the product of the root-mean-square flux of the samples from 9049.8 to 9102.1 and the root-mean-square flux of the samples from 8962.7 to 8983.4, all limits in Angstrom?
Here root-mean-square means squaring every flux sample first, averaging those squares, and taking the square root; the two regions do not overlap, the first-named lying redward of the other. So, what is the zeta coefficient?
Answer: 276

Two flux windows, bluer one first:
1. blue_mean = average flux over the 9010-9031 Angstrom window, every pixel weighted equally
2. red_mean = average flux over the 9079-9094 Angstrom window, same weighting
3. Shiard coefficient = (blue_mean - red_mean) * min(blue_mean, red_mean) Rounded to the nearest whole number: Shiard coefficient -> -13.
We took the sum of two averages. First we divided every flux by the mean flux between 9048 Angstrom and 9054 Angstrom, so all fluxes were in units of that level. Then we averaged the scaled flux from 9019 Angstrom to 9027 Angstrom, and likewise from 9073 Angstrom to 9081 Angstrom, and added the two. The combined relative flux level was 1.94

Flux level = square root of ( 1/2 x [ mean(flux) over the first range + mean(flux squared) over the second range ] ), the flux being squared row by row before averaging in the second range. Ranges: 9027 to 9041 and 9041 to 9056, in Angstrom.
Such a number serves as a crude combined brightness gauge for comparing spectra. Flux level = 12.2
